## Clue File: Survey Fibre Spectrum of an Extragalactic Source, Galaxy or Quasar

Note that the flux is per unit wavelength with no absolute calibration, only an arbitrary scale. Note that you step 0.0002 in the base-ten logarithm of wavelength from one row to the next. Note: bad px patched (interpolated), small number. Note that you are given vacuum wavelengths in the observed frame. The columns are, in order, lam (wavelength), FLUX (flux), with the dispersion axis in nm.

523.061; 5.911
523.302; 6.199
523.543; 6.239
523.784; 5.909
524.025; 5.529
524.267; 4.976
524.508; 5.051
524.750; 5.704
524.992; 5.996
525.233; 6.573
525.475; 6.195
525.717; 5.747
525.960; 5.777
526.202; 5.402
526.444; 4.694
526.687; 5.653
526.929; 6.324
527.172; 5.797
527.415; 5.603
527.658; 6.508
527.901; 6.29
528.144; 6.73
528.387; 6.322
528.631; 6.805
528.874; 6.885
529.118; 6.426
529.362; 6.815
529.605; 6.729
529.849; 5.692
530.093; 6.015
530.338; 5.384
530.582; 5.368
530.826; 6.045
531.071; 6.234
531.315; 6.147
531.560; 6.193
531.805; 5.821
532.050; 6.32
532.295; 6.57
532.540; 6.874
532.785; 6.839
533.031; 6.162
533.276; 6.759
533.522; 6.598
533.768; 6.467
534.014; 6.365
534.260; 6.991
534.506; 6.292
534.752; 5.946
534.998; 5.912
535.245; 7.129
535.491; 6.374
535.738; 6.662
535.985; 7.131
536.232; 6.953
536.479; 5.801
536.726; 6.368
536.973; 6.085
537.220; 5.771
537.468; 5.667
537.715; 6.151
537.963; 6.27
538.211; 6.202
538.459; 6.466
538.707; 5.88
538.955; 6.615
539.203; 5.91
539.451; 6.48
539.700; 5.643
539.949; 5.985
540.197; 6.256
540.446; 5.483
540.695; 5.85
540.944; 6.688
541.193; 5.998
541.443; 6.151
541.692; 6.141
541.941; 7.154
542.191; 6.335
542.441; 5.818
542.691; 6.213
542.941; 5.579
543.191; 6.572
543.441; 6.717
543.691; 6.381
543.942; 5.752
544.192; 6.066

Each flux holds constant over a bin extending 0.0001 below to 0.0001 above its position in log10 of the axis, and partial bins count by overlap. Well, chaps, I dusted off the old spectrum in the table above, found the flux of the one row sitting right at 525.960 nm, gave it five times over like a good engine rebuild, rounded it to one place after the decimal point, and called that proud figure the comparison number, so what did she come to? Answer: 28.9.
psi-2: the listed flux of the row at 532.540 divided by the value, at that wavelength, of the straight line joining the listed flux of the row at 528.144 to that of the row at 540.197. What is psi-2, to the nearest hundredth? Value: 1.05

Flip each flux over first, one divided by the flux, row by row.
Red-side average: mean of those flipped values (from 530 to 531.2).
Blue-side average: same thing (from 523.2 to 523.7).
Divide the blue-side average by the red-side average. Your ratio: 0.93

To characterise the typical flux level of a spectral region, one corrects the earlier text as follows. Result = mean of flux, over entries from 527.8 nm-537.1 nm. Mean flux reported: 6.38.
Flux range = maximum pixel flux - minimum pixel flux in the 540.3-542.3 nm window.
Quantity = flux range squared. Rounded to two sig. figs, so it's 2.8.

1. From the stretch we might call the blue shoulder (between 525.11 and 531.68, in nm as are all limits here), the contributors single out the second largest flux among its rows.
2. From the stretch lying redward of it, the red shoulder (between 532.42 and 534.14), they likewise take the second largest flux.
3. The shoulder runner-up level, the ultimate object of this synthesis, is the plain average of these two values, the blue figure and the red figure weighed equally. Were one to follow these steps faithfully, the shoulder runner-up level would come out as 6.83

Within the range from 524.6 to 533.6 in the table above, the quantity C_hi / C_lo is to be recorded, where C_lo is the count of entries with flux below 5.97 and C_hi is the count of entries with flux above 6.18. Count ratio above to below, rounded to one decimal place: 1.7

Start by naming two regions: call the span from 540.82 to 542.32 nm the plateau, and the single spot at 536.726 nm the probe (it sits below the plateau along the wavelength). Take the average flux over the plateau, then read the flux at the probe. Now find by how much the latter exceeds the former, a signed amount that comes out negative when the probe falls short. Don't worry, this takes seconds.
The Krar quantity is 0.0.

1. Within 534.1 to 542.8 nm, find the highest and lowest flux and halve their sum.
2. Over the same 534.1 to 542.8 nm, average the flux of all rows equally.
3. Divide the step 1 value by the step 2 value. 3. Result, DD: 1.01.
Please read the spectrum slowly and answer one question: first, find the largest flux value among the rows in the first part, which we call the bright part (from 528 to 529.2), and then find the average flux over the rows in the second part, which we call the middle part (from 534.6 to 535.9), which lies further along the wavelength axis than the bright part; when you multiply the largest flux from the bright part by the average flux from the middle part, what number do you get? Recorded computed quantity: 44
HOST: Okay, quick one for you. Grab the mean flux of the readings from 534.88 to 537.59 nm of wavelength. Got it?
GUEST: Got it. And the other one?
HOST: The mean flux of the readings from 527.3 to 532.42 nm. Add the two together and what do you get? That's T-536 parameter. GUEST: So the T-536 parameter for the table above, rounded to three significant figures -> 12.6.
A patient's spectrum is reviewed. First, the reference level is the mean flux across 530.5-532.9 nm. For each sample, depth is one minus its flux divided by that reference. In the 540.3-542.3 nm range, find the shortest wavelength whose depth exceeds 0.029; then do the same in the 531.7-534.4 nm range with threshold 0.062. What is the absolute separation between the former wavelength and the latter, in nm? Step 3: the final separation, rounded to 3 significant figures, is 8.64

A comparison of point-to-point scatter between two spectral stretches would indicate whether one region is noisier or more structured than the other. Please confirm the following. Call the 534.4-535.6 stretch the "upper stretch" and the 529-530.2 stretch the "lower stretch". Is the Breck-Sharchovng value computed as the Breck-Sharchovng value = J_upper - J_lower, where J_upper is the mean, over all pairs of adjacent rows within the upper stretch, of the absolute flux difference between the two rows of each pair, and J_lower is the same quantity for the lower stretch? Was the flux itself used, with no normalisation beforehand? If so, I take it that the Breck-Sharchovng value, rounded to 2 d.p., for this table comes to 0.13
